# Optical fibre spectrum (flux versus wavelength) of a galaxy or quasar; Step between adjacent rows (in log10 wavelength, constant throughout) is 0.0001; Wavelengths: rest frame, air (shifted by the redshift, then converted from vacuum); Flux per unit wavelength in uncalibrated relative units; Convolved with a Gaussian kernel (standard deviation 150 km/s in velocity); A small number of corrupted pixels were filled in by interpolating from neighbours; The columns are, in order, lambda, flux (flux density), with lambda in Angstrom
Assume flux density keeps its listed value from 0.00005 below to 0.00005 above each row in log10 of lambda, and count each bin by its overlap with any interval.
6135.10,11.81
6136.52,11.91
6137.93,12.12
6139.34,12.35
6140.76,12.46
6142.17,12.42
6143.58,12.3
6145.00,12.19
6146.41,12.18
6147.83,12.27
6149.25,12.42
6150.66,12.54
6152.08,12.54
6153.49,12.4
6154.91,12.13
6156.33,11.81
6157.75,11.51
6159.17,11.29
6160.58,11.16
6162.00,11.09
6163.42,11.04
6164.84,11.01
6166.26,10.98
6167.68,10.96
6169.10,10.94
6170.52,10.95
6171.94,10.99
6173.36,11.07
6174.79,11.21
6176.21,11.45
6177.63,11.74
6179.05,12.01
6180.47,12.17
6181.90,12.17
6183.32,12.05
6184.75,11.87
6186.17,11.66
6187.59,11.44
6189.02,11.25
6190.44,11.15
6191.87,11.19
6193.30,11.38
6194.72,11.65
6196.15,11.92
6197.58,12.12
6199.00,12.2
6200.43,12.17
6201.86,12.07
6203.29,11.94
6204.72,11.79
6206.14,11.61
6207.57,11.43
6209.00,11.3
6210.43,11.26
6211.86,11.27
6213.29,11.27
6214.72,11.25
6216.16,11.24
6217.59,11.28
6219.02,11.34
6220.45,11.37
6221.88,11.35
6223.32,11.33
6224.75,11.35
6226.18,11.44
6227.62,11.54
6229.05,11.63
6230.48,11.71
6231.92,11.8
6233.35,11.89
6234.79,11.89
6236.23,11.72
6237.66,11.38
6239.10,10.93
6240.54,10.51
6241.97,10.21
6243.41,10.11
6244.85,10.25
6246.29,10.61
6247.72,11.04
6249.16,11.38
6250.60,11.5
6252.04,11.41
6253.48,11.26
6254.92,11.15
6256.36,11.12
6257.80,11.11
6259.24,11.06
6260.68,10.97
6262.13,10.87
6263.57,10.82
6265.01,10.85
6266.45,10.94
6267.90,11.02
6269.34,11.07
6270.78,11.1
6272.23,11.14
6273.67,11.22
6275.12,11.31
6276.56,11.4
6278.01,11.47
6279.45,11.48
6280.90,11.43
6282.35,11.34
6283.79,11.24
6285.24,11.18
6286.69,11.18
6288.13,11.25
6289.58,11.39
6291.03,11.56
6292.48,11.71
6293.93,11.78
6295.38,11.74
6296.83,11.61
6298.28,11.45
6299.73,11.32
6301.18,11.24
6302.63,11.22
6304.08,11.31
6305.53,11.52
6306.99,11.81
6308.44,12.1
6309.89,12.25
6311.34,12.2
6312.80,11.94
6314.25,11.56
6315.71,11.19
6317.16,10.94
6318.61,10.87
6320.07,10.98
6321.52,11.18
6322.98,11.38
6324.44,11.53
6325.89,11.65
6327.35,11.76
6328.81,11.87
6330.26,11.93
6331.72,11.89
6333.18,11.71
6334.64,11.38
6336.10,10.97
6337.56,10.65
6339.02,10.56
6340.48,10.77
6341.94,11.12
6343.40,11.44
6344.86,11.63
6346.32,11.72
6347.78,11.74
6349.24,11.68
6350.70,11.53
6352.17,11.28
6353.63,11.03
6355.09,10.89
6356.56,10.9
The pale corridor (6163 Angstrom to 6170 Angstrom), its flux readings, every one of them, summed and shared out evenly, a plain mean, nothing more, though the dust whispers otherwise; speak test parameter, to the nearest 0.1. 11.0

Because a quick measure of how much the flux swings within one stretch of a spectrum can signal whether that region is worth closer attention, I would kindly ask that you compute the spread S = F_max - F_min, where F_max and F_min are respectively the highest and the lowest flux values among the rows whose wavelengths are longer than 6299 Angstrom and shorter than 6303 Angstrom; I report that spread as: 0.10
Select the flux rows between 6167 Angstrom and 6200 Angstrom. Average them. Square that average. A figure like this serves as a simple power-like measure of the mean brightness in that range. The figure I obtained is 133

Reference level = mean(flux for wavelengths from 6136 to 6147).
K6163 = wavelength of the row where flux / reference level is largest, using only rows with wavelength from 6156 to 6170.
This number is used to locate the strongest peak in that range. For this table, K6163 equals 6156.33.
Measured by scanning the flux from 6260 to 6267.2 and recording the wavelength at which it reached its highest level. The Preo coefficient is 6260.68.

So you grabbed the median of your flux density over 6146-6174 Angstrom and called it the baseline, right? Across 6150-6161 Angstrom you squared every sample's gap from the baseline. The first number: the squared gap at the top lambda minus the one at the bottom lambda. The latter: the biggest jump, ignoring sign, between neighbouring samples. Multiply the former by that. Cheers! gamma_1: -1.0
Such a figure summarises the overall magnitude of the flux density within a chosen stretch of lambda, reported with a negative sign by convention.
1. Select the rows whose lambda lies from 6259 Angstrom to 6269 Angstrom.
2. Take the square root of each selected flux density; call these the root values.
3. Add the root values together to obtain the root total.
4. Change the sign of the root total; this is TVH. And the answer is -23.1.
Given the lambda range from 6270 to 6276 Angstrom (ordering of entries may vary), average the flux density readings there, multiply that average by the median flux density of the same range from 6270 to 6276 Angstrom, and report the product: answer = 125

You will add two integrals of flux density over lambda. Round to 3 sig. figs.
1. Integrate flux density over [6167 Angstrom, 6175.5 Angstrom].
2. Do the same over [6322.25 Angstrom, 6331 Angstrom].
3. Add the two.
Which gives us 196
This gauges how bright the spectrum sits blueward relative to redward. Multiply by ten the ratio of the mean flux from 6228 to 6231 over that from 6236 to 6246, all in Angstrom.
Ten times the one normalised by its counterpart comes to 10.9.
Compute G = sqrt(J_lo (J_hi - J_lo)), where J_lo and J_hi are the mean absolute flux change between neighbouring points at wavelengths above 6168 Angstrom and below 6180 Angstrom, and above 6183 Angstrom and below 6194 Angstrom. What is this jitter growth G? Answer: 0.04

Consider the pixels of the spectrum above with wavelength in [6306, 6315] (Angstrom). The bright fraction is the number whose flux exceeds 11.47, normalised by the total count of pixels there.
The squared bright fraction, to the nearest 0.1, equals 1.0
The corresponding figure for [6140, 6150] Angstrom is 1.0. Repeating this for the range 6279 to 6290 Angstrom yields 0.0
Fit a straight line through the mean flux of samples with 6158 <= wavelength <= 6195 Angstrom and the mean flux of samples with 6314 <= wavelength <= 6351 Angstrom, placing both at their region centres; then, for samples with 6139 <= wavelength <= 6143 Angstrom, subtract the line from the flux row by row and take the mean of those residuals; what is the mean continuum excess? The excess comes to 1.0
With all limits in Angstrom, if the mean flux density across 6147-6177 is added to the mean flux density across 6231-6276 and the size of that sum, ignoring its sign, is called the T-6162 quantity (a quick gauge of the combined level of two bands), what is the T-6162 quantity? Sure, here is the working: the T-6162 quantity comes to 22.6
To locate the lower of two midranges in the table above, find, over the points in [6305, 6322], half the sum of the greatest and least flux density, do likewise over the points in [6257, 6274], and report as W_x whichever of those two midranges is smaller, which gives 11.0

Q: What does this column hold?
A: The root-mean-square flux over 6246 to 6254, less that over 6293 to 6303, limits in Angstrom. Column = -0.3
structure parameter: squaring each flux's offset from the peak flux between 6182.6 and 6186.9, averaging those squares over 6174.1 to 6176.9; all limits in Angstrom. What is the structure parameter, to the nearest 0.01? 0.53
